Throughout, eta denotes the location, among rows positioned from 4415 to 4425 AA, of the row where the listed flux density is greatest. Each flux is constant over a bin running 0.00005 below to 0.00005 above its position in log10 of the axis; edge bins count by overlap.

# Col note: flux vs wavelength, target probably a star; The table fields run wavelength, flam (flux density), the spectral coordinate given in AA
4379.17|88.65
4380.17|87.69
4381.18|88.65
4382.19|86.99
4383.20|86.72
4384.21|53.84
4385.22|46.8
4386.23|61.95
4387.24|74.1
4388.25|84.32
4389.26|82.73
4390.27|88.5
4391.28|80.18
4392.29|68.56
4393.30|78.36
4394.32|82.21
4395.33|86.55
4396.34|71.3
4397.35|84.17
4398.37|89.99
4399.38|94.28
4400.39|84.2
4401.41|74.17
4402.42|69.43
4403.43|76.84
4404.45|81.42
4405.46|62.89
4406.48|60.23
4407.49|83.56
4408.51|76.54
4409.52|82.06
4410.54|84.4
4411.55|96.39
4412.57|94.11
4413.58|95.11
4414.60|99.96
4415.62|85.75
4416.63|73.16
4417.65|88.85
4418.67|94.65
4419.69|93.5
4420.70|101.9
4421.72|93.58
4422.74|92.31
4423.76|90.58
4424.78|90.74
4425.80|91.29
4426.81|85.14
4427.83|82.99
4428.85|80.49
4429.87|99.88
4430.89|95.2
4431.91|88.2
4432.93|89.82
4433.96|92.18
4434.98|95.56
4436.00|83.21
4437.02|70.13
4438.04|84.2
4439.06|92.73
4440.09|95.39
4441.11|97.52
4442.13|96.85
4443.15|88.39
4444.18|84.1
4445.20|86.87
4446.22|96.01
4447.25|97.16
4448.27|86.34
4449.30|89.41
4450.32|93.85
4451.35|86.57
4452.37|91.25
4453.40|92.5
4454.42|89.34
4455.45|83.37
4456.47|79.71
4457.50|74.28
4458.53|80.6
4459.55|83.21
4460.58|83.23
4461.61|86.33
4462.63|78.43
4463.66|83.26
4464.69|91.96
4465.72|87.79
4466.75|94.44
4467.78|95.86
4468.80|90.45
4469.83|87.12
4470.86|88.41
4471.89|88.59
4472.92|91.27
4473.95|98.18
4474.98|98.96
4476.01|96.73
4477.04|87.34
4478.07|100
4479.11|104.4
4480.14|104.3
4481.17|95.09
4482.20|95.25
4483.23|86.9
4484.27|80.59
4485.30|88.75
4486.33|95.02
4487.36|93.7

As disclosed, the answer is 4420.70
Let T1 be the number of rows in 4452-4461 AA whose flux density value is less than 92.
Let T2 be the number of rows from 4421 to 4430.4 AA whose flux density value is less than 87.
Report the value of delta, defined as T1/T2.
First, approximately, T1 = 8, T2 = 3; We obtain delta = 2.67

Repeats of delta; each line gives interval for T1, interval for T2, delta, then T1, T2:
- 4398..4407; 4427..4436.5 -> 2.67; 8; 3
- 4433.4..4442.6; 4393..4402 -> 0.43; 3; 7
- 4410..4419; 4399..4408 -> 0.50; 4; 8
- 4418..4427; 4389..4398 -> 0.50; 4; 8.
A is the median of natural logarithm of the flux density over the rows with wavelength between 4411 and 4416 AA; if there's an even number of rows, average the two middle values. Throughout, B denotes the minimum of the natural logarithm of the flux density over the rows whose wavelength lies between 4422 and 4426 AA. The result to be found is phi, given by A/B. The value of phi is 1.01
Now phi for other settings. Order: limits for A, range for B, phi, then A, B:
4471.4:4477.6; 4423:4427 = 1.02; 4.54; 4.44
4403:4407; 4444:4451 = 0.96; 4.24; 4.43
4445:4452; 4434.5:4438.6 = 1.06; 4.49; 4.25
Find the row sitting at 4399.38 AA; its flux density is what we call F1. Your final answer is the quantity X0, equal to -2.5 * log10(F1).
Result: -4.94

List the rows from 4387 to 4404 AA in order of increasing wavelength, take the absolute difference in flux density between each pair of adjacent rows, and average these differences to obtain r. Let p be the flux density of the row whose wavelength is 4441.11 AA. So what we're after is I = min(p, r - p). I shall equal -90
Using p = 97.52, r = 7.9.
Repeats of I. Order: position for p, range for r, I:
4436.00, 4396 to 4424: -75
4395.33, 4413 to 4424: -79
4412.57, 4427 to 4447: -87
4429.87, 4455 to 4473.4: -96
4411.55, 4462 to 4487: -91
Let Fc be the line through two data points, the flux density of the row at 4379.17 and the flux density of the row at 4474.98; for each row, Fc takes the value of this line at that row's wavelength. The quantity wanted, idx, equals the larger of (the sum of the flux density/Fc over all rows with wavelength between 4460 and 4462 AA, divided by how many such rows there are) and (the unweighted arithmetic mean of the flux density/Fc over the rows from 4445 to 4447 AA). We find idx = 0.954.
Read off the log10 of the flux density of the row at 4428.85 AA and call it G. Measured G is 1.91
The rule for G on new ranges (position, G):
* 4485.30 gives 1.95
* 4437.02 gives 1.85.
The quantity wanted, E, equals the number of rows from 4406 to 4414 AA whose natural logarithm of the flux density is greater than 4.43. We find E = 4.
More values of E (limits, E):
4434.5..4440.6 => 4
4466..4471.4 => 5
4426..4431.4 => 3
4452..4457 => 3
